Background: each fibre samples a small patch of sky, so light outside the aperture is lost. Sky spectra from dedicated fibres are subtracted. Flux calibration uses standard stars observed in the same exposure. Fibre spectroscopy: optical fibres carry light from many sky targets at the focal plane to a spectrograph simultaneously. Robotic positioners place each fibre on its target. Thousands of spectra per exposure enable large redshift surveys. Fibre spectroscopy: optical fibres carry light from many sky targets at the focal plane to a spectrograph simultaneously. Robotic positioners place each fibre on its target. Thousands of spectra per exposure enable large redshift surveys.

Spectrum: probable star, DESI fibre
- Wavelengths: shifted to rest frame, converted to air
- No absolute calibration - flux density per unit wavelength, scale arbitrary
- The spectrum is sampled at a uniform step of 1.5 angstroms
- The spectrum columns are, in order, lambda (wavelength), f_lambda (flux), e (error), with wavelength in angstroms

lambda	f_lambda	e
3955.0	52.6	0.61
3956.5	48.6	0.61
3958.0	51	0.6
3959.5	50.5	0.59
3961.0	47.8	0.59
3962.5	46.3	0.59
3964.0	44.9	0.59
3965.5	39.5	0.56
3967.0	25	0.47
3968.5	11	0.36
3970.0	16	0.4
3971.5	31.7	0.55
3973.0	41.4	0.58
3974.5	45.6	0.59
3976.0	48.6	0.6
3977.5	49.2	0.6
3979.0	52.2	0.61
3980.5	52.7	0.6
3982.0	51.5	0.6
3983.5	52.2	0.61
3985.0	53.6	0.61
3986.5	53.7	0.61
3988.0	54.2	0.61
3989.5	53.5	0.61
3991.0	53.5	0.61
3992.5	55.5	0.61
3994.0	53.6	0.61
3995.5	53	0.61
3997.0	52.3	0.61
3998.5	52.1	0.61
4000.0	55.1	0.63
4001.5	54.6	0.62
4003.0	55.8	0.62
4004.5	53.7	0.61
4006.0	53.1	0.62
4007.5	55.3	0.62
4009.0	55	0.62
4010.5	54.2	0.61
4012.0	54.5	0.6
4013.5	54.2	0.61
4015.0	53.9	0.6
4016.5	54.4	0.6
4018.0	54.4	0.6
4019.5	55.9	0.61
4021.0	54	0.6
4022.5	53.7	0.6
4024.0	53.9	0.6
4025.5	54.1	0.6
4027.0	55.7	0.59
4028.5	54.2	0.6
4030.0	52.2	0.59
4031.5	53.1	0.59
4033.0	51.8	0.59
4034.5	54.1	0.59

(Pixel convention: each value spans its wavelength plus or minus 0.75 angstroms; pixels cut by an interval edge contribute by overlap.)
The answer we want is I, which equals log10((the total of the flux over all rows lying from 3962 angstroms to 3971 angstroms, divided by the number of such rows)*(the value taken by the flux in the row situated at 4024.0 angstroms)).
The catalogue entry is 3.2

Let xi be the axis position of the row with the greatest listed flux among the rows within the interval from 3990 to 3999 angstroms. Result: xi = 3992.5 angstroms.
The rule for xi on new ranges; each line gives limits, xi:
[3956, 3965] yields 3958.0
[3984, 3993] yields 3992.5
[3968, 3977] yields 3976.0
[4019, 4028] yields 4019.5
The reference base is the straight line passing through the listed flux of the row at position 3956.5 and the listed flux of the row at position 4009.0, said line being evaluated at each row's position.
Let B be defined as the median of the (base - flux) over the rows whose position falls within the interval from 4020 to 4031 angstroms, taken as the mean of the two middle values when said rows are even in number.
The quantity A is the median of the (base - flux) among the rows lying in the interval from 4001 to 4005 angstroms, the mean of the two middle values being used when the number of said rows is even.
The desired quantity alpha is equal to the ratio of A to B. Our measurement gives -0.2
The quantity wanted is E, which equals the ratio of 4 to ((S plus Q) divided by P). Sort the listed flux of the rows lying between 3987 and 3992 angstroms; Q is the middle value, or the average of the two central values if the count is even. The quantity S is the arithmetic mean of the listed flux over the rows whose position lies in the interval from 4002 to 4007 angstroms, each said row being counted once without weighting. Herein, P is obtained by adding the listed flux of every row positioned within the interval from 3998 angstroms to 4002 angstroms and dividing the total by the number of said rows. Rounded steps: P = 53.9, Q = 53.5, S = 54.2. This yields 2.0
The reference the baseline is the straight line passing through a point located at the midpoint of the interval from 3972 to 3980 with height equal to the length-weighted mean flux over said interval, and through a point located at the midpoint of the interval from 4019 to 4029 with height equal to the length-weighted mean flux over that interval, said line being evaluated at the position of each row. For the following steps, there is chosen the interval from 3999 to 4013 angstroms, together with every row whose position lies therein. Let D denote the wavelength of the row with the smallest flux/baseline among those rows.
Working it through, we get 4006.0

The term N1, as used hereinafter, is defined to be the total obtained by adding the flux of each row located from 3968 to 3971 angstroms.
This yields 27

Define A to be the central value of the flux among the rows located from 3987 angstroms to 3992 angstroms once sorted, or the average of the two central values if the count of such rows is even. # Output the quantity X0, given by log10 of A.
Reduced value 1.73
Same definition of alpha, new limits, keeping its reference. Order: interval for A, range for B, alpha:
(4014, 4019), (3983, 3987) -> -1.2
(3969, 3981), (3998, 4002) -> -7.4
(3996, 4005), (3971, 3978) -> 0.0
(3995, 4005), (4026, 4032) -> 0.1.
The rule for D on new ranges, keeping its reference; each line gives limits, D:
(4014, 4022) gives 4021.0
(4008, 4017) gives 4015.0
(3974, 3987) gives 3974.5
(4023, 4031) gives 4030.0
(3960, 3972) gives 3968.5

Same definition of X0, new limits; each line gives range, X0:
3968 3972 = 1.20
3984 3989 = 1.73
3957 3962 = 1.70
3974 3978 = 1.69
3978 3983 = 1.72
